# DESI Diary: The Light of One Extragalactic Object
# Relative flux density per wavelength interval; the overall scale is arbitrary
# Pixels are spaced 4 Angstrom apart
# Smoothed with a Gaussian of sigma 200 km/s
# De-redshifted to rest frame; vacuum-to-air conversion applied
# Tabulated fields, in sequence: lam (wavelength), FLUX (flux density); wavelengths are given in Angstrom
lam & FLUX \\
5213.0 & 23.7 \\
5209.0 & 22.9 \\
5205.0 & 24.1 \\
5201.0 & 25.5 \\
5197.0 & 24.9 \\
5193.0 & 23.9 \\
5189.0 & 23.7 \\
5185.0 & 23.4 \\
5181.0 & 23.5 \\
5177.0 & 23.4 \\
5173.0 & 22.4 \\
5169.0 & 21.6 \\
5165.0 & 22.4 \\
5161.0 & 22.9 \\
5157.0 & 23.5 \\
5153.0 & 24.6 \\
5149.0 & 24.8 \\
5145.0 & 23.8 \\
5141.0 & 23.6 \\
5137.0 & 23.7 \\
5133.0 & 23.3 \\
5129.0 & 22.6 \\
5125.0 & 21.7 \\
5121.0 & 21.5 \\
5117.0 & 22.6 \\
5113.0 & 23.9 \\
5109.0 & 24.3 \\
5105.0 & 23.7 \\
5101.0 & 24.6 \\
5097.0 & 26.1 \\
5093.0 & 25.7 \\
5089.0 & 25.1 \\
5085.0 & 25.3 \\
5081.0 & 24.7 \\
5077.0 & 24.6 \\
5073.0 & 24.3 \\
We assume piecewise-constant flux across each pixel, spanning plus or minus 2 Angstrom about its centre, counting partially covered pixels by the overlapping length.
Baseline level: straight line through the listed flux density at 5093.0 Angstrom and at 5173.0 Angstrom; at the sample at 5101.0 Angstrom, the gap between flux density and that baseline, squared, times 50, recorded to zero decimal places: 30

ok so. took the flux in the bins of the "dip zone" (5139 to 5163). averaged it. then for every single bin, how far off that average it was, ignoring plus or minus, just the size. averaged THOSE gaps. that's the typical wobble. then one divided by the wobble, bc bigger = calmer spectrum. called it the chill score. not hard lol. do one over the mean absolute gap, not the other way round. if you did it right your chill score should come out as 1.80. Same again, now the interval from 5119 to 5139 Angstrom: 1.30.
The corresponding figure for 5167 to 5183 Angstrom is 1.38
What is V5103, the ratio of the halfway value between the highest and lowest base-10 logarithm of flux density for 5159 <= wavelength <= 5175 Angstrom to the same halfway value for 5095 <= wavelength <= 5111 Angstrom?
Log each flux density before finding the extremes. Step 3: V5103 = 0.97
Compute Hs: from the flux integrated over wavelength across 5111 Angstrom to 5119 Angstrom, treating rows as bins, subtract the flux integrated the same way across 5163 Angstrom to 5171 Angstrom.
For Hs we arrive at 10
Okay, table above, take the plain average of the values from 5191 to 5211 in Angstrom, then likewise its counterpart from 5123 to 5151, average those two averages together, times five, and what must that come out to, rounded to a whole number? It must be 119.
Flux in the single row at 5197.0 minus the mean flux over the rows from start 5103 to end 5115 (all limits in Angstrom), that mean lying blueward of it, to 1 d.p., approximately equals 0.9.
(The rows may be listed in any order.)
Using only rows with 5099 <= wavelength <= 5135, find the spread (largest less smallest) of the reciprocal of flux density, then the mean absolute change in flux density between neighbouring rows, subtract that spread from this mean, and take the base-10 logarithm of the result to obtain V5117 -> -0.121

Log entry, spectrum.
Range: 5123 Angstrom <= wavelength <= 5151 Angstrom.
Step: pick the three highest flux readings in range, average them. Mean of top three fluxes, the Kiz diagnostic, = 24.10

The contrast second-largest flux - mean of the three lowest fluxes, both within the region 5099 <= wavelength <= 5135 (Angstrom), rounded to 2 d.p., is 2.37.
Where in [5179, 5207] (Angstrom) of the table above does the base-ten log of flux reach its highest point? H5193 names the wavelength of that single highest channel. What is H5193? 5201.0 Angstrom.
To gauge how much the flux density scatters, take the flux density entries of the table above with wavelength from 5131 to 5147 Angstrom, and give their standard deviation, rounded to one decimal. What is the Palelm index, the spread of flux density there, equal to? 0.2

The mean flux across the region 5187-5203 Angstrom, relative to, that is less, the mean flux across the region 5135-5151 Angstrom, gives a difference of 0.5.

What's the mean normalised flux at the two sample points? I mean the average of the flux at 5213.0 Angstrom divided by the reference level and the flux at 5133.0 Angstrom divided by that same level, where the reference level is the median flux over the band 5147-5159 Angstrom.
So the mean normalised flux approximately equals 0.955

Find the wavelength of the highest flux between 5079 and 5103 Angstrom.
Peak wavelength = 5097.0 Angstrom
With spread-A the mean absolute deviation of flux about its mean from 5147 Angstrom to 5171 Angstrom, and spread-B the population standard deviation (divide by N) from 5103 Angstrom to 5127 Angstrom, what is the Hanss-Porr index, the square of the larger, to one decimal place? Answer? 1.2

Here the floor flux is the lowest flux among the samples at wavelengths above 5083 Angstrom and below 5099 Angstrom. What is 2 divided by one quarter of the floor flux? 0.319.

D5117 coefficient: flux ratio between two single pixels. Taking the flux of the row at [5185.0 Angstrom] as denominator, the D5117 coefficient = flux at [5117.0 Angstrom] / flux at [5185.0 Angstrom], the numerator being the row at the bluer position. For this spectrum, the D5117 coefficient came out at 0.97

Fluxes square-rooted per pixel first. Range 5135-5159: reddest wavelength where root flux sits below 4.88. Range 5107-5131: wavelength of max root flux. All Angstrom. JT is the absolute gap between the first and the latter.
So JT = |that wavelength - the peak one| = 48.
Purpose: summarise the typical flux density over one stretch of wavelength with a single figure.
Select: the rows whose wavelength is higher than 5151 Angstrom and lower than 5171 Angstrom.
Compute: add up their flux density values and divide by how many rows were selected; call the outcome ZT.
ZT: 23.0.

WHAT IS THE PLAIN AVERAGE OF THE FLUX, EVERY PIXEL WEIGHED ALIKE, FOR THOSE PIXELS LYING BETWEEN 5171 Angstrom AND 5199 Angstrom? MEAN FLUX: 23.6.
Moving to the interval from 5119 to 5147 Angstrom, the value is 22.9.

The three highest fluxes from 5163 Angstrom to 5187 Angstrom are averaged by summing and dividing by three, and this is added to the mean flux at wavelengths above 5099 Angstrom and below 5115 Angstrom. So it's 47.6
